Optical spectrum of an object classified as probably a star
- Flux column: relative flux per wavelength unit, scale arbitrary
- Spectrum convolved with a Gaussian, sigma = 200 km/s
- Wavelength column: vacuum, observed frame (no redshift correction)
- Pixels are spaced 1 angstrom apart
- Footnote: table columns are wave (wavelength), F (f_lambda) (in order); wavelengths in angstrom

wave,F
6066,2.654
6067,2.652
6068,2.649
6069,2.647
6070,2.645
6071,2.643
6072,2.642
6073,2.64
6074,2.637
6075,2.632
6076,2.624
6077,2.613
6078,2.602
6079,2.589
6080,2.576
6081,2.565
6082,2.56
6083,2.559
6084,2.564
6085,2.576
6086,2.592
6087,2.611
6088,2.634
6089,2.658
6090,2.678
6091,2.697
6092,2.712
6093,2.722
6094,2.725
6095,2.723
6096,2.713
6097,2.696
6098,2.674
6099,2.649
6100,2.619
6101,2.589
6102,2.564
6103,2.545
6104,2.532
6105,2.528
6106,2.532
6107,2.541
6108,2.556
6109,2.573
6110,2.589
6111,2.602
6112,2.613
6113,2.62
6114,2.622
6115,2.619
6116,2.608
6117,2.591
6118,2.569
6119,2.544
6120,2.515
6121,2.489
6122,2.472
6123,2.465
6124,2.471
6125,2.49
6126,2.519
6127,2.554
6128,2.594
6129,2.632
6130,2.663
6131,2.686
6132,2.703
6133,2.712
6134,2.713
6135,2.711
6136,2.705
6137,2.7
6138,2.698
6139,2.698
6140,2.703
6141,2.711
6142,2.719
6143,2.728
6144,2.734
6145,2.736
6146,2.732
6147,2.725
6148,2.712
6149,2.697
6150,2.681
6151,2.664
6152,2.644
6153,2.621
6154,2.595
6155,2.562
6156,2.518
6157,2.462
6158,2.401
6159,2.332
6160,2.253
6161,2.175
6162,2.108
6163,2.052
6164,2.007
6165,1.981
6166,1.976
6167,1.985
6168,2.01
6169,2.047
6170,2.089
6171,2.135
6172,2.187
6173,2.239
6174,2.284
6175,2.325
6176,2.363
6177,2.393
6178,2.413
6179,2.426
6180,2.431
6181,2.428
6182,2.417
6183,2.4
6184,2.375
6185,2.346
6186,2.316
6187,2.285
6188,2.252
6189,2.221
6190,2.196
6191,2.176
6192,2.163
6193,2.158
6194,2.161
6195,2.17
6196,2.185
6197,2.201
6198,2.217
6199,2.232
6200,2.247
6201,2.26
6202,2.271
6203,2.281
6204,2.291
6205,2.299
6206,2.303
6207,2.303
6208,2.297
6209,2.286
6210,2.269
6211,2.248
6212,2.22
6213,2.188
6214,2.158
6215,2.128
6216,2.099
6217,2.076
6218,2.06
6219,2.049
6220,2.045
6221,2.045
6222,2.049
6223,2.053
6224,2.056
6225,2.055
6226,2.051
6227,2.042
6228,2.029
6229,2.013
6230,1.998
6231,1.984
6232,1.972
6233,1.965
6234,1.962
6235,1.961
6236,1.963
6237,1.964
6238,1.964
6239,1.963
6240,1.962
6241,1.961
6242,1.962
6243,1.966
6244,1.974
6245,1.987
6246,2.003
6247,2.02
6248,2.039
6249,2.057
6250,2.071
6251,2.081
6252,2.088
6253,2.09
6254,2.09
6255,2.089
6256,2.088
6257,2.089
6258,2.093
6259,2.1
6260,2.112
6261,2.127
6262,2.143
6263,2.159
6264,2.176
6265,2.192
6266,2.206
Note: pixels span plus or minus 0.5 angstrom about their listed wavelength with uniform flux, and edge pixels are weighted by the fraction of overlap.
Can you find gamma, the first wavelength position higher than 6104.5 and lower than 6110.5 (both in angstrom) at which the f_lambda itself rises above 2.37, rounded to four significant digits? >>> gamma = 6105 angstrom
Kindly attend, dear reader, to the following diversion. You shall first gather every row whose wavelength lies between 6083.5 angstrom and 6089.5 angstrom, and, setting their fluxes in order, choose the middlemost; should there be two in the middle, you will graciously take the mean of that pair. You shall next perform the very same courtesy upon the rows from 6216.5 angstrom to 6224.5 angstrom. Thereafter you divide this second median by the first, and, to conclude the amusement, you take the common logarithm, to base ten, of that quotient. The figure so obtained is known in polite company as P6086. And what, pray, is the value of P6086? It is -0.103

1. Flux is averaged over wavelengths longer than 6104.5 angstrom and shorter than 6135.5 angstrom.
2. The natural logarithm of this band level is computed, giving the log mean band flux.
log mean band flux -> 0.949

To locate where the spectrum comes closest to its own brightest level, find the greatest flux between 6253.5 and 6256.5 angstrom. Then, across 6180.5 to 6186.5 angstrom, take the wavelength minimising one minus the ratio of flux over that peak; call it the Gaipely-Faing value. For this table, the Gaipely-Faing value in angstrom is 6181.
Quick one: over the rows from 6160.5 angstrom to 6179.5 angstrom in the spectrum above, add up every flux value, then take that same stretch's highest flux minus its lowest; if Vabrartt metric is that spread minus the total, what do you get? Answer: -41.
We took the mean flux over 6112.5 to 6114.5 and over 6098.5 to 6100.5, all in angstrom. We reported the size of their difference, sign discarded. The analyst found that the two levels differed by 0.01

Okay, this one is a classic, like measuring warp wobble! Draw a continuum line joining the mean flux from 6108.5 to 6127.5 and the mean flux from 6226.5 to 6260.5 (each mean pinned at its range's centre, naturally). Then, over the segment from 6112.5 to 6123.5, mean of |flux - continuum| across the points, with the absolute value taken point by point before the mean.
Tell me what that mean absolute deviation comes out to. 0.04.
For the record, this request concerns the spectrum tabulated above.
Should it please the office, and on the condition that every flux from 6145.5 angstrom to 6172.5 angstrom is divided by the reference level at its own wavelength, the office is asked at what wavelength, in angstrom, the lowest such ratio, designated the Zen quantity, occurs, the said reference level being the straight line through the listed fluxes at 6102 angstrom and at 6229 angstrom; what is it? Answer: 6166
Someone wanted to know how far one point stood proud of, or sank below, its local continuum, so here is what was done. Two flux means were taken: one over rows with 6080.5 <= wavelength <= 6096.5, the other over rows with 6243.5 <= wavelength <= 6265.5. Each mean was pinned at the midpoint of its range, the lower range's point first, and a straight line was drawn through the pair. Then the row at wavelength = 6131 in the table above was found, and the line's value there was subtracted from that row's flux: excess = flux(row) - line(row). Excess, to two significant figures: 0.19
